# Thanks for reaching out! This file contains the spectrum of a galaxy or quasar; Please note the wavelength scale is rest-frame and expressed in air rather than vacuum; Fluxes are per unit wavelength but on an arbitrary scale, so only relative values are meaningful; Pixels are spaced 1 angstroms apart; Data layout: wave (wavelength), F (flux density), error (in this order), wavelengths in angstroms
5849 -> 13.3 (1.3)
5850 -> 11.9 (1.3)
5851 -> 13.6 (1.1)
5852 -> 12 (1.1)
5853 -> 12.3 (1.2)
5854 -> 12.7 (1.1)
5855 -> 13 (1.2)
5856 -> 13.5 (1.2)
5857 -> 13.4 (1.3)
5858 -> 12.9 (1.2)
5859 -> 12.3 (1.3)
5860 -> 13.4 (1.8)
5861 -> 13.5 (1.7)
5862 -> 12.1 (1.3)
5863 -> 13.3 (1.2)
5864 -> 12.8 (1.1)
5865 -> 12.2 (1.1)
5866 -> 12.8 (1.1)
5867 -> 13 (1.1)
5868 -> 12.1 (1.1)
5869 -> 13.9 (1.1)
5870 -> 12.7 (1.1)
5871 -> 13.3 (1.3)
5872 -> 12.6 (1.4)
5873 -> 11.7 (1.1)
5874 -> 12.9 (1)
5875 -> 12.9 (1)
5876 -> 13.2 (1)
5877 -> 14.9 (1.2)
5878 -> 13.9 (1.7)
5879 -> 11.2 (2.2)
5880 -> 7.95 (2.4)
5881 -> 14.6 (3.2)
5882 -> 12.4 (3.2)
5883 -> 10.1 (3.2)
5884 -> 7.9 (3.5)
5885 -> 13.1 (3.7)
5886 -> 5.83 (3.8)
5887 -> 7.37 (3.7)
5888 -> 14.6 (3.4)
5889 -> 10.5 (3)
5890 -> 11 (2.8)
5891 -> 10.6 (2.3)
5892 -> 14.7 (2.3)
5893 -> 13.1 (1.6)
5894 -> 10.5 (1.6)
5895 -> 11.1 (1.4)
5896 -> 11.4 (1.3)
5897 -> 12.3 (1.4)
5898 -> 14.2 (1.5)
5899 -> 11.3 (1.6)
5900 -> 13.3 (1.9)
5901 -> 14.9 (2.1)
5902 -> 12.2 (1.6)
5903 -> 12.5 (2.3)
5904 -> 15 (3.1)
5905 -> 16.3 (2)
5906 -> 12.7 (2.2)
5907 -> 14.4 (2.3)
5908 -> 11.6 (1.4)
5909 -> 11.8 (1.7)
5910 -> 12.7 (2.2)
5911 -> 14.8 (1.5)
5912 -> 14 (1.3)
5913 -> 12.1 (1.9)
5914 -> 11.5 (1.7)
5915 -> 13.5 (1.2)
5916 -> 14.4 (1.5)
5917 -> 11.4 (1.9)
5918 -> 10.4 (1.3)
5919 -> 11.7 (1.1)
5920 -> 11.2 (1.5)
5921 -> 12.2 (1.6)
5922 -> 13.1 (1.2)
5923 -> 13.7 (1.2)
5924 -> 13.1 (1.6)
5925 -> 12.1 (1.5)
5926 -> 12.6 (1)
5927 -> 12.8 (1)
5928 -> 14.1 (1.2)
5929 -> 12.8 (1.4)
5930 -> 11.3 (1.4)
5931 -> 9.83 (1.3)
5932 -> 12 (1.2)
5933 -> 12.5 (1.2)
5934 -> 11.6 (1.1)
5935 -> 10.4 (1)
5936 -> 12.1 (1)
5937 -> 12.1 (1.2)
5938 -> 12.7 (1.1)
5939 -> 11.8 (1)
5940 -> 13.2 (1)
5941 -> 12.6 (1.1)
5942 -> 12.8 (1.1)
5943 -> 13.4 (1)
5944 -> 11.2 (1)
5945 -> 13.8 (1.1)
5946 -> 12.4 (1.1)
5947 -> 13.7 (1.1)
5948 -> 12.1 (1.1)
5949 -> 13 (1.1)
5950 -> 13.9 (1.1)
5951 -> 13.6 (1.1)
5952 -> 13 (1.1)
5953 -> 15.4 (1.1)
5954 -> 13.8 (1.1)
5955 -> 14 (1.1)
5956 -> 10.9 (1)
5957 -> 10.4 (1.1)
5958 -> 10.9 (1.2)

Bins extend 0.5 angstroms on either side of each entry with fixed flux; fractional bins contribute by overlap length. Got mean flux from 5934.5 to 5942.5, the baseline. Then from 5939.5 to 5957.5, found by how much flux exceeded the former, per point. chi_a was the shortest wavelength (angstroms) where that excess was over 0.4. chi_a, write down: 5940 angstroms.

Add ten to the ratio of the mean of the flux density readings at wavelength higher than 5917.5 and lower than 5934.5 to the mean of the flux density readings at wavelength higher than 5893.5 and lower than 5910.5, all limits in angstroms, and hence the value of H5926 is 10.9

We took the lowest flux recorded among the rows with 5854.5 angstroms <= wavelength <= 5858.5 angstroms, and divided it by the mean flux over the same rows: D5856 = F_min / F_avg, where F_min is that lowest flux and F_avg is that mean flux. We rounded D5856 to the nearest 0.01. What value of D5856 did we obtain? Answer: 0.98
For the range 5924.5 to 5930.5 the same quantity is 0.90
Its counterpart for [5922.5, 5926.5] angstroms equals 0.94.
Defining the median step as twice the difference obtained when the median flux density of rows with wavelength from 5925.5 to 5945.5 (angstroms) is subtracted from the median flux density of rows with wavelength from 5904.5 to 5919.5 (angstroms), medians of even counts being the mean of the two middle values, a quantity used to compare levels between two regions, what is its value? 0.30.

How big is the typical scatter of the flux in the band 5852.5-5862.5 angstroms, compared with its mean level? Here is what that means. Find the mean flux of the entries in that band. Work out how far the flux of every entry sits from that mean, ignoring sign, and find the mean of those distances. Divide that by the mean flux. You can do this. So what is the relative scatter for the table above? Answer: 0.035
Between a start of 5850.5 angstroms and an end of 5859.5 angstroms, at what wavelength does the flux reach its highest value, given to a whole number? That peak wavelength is 5851 angstroms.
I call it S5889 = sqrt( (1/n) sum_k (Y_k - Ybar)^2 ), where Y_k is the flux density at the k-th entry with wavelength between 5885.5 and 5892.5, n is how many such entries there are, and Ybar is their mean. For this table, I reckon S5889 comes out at 3.1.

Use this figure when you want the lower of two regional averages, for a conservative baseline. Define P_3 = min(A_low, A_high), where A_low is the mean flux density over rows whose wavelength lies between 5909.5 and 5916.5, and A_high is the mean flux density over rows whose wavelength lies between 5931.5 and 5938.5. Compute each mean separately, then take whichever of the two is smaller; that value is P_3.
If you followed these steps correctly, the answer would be 11.9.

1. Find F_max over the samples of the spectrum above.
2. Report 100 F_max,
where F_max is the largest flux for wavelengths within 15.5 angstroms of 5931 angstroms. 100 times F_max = 1440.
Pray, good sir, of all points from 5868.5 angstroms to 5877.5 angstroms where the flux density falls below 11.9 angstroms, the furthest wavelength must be 5873 angstroms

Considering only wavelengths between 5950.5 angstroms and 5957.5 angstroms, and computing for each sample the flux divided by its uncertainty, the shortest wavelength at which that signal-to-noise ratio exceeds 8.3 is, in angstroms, 5951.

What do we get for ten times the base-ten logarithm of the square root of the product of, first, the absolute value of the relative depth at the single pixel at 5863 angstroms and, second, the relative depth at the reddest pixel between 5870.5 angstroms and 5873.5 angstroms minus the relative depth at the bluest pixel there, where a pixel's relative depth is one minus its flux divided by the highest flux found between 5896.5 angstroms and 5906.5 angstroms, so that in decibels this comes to -8.7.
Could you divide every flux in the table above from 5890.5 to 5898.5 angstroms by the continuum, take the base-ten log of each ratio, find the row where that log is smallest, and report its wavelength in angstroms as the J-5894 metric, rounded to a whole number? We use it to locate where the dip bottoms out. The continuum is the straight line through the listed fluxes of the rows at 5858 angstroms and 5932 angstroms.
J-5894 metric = 5894 angstroms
